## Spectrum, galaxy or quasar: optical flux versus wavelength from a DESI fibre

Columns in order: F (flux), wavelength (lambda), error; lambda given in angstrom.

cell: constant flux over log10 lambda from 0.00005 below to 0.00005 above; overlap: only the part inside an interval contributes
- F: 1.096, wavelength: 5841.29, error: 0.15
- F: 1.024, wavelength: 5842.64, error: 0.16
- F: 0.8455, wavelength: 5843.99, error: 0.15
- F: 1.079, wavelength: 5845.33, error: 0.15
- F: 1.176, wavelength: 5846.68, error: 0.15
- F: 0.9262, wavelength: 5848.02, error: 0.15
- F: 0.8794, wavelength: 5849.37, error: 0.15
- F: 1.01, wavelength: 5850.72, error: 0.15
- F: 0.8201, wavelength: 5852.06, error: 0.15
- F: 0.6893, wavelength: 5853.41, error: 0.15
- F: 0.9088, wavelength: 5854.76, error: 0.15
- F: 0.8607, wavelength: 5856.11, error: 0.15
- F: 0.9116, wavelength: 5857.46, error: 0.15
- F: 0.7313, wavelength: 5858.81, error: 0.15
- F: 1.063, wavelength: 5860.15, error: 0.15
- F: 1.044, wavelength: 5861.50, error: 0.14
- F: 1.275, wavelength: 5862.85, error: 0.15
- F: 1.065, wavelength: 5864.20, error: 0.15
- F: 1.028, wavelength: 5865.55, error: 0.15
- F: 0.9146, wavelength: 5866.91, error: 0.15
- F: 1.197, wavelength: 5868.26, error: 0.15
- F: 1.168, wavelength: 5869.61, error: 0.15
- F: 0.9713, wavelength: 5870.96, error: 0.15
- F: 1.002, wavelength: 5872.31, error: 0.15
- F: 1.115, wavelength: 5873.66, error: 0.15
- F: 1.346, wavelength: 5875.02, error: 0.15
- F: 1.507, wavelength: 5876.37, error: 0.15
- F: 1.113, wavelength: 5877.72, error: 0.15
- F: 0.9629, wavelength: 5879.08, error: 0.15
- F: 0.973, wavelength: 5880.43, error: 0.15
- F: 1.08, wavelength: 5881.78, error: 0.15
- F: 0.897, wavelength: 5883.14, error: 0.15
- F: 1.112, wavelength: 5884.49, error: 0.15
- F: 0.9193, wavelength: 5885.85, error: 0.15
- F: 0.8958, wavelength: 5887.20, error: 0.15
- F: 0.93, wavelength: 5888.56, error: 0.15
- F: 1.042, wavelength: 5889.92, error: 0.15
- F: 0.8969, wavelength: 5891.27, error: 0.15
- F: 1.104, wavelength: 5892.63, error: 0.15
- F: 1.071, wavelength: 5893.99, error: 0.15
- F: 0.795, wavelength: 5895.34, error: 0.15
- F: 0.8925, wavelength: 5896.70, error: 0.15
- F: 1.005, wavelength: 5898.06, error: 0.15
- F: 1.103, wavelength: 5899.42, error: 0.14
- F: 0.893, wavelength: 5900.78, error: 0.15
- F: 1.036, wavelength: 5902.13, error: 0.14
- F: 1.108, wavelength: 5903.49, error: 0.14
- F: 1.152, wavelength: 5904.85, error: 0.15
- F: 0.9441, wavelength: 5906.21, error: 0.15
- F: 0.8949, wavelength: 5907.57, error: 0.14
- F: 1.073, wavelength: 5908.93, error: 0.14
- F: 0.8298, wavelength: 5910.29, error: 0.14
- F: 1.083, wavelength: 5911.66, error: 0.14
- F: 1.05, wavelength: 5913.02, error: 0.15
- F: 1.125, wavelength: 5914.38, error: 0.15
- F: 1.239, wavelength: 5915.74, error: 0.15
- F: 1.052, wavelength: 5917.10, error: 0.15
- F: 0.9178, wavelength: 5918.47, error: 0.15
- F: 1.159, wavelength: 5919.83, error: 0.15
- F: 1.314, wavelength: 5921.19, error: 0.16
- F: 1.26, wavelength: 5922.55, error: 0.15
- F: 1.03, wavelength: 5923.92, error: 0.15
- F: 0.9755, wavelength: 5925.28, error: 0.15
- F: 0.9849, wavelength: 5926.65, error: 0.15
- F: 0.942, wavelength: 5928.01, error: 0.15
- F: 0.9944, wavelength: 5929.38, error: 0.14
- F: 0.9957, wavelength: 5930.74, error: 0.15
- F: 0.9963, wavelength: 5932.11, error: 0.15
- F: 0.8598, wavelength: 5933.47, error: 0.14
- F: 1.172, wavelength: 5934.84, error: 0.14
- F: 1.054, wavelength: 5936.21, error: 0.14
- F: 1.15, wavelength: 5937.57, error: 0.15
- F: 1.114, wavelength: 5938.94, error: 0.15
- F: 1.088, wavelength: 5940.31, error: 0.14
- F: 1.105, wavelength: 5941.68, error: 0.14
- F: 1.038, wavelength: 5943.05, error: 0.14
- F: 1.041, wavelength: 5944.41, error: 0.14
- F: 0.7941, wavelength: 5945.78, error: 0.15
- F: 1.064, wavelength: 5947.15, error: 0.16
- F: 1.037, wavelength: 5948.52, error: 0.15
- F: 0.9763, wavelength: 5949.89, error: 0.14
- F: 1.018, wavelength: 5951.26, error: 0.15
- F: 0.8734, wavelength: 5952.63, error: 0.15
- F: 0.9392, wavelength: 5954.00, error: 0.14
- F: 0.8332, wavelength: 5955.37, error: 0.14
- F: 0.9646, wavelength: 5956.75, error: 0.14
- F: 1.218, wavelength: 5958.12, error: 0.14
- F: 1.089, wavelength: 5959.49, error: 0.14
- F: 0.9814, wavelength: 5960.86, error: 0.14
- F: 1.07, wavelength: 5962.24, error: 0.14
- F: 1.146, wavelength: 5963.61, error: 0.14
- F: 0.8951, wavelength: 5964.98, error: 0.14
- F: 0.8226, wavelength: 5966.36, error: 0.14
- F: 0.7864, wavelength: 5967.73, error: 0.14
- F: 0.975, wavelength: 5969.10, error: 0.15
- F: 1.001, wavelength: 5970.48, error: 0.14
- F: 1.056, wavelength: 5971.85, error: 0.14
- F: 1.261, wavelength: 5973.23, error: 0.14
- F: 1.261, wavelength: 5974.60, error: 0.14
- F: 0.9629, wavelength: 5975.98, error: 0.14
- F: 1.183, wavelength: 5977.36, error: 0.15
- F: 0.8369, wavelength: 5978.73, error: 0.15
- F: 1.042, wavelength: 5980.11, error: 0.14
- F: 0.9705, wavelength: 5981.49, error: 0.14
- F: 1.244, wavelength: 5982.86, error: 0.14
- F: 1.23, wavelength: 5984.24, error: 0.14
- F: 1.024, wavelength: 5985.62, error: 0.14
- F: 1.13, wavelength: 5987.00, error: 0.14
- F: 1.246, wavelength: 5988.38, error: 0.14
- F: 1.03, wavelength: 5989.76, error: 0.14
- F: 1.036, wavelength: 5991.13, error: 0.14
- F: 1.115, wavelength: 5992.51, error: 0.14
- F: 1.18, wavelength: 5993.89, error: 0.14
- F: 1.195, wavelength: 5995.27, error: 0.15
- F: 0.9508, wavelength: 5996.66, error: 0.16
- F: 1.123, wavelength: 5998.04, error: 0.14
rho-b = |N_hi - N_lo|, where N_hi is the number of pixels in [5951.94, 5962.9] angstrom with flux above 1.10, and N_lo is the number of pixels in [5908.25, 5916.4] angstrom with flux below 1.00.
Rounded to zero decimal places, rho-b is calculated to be 0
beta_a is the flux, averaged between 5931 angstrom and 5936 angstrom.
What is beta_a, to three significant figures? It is 1.01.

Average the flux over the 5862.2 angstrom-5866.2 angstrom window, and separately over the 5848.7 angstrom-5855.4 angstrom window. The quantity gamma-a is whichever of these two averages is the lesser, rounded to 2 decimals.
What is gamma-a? 0.86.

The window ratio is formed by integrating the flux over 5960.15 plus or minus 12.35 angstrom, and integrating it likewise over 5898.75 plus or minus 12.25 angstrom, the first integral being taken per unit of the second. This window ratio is 1.01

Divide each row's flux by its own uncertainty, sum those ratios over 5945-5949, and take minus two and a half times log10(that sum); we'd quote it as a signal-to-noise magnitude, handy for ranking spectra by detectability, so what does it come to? -3.19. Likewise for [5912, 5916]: -3.39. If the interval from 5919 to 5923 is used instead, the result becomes -3.47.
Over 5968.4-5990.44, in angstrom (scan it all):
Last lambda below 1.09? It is 5989.76 angstrom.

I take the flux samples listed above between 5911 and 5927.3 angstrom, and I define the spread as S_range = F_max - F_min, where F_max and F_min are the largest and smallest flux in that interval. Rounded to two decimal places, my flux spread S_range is 0.40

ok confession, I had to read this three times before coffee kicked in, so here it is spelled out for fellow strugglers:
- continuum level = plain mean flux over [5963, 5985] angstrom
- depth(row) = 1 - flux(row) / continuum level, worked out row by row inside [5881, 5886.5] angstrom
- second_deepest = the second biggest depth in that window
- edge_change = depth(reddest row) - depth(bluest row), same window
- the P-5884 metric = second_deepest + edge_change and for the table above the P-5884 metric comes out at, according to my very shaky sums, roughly 0.27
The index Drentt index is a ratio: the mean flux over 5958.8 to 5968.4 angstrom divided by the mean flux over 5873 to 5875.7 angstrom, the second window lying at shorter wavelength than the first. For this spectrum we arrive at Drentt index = 0.79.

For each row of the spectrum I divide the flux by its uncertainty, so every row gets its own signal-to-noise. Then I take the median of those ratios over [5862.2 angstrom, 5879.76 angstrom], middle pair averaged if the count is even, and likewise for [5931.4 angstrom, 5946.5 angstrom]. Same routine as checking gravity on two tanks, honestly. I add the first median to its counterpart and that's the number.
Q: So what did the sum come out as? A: 14.9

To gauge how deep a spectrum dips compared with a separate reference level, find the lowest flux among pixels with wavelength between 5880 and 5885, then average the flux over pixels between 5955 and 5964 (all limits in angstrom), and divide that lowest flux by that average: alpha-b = 0.86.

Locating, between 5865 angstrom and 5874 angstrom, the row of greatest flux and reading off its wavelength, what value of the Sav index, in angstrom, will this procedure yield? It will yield 5868.26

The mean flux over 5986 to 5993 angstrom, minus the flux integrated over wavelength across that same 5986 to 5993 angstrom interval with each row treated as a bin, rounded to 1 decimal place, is -6.6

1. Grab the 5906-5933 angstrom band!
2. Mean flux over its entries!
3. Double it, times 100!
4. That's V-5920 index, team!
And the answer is 209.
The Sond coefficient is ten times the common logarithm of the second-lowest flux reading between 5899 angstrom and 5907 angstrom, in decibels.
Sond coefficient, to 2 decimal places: -0.25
